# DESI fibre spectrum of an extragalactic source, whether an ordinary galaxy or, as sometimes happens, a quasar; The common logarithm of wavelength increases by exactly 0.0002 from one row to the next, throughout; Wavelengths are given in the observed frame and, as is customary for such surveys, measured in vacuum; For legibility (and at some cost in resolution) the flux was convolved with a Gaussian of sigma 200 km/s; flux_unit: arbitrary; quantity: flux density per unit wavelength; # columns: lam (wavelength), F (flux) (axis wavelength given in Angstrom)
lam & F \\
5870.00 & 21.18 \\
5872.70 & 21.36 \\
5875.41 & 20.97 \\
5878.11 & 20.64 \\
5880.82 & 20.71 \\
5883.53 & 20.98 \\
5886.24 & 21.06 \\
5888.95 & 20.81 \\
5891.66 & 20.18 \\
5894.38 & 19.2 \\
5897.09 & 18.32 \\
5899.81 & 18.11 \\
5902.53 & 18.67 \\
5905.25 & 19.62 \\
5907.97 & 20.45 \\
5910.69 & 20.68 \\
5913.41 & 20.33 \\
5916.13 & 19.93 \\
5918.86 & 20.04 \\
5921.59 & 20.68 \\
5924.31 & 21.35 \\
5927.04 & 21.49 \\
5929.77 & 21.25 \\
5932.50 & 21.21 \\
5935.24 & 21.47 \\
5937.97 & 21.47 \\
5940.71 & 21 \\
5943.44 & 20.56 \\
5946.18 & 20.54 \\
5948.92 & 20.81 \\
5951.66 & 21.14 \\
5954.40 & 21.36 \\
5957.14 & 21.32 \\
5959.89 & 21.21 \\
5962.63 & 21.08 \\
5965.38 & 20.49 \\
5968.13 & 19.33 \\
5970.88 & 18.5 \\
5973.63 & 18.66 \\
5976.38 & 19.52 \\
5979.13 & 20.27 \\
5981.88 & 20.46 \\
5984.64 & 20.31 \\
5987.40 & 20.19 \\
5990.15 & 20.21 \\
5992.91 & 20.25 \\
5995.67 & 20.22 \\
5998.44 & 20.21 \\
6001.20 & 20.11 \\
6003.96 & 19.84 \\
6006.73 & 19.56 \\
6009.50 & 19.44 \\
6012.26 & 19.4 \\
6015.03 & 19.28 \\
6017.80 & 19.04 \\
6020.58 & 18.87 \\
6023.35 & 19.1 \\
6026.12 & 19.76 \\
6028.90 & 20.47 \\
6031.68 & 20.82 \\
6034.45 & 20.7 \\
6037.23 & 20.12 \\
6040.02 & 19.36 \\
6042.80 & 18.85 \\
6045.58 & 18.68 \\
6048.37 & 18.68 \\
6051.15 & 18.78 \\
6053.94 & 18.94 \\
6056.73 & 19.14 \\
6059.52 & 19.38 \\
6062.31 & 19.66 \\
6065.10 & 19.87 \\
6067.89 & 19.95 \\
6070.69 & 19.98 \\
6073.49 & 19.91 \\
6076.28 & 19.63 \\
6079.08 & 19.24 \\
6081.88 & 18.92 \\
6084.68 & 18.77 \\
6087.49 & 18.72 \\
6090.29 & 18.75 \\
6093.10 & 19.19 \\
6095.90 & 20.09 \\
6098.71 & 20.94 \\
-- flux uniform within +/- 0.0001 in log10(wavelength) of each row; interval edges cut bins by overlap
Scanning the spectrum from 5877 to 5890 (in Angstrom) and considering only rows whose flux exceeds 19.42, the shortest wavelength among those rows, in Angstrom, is 5878.11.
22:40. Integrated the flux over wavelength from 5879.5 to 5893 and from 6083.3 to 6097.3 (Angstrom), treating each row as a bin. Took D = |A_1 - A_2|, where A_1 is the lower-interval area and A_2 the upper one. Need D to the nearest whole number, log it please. 13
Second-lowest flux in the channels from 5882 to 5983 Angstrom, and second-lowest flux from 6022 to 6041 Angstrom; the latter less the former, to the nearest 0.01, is 1.04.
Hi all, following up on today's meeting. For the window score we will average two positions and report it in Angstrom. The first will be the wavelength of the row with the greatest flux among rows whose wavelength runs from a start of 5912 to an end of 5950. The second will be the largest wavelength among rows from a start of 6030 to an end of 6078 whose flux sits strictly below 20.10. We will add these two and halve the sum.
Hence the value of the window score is 6001.7 Angstrom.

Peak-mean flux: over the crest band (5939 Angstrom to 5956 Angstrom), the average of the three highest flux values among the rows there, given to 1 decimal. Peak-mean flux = 21.2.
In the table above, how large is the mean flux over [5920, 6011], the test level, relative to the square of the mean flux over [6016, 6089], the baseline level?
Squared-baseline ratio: 0.0542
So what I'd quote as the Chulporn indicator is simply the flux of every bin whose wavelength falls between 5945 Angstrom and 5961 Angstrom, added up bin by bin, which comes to 126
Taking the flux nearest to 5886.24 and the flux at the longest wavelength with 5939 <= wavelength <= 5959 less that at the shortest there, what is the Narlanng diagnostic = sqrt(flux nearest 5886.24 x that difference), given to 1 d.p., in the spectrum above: 2.6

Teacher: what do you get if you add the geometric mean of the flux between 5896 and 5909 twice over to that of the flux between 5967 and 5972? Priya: 56.9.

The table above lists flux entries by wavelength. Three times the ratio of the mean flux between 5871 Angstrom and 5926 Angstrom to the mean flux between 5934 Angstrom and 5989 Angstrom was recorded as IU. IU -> 2.96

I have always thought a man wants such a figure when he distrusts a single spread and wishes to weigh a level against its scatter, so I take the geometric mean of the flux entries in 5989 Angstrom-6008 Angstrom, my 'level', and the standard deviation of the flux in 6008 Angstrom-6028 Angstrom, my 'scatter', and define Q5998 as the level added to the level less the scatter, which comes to 39.8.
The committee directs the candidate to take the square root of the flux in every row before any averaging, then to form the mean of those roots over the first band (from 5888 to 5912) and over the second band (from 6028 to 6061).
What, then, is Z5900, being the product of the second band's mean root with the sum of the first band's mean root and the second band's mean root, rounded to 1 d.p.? 39.0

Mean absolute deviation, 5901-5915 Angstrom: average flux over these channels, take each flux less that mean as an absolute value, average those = 0.6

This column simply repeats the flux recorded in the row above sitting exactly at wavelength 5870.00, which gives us 21.18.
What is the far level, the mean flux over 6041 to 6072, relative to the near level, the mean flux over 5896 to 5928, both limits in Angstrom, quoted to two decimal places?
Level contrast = 0.96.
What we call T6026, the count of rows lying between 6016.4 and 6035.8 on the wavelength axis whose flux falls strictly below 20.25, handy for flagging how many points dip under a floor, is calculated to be 4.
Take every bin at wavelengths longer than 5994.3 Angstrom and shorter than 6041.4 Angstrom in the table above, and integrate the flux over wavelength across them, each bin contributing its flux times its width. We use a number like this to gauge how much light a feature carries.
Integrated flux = 932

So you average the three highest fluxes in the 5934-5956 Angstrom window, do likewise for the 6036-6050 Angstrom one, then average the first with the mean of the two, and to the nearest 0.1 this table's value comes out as 20.9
